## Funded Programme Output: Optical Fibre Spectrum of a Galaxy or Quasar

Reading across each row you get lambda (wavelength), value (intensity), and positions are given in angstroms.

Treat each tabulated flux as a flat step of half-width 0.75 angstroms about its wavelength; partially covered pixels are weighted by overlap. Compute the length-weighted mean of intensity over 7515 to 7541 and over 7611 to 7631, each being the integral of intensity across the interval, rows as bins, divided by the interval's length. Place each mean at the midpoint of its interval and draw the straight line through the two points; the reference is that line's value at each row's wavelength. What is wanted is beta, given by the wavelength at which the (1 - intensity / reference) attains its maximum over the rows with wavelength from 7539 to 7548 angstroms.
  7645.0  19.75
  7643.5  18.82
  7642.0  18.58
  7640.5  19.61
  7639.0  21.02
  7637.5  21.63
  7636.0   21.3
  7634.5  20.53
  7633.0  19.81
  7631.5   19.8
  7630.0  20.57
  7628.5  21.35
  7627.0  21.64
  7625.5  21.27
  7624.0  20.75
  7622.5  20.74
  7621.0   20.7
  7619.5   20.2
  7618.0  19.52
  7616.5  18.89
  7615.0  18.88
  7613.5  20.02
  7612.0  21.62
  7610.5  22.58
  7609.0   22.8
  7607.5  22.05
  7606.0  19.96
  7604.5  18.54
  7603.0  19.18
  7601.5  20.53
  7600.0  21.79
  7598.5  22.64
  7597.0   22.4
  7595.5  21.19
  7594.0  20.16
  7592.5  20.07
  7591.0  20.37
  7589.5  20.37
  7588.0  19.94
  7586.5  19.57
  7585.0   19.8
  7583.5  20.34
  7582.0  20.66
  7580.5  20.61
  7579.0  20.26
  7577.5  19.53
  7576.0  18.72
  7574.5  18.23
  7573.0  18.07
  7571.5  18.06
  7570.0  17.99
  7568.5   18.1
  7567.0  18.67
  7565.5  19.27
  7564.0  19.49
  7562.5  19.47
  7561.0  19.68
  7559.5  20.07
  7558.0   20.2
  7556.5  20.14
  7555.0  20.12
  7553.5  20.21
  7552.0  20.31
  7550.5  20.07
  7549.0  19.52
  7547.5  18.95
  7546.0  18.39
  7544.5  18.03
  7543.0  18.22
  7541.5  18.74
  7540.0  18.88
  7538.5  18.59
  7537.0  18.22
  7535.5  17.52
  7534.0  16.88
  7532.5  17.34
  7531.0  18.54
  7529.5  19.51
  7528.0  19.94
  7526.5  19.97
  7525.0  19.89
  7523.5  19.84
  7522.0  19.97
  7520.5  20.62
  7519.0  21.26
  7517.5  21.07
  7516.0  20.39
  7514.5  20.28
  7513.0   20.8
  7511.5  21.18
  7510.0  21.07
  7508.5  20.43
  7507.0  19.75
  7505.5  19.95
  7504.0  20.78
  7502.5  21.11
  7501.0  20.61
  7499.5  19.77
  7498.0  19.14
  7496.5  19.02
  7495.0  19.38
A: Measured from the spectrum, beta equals 7544.5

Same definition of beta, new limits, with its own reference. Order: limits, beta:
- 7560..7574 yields 7570.0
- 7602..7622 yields 7604.5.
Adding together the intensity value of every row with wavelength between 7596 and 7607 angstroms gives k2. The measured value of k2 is 145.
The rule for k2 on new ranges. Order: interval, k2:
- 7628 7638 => 145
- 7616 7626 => 142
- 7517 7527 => 143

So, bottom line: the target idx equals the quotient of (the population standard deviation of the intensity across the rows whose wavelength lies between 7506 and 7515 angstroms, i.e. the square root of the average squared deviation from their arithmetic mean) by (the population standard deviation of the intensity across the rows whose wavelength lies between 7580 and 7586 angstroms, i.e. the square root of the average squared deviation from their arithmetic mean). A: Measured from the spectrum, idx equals 1.4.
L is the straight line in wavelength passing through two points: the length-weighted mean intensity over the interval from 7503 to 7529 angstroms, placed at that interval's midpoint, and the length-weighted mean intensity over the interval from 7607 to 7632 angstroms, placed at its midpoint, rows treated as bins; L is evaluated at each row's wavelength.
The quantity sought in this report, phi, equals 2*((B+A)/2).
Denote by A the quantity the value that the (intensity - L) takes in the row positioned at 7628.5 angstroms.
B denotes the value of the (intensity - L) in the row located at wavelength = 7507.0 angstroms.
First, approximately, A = 0.5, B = -0.6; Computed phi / -0.1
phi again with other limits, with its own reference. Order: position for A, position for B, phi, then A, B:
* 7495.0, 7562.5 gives -2.1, -1.0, -1.1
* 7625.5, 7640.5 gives -0.8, 0.5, -1.2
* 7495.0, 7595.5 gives -0.5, -1.0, 0.5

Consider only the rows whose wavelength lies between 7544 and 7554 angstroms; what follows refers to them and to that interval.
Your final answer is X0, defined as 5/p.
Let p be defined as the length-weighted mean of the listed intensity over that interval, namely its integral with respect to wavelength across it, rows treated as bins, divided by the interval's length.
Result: 0.258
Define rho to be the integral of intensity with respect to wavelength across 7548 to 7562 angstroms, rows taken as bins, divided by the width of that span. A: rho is 20.0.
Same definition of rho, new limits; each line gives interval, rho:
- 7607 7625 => 20.7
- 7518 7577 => 19.1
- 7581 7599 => 20.6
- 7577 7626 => 20.5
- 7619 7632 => 20.8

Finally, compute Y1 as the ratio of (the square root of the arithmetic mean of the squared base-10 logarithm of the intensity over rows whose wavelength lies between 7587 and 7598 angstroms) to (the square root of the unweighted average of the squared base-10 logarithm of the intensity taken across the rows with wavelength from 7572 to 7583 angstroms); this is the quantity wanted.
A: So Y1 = 1.02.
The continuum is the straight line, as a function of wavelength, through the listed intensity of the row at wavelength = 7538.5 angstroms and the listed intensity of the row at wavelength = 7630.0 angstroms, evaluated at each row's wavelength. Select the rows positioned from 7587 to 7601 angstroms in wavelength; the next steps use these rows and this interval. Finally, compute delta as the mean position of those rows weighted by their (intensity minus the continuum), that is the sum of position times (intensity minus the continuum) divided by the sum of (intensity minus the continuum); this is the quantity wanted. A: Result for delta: 7596.4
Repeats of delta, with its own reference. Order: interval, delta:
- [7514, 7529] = 7520.5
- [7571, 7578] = 7573.3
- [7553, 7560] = 7556.4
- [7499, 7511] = 7504.8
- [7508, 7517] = 7512.1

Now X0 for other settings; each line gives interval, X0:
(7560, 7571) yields 0.264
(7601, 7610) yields 0.243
